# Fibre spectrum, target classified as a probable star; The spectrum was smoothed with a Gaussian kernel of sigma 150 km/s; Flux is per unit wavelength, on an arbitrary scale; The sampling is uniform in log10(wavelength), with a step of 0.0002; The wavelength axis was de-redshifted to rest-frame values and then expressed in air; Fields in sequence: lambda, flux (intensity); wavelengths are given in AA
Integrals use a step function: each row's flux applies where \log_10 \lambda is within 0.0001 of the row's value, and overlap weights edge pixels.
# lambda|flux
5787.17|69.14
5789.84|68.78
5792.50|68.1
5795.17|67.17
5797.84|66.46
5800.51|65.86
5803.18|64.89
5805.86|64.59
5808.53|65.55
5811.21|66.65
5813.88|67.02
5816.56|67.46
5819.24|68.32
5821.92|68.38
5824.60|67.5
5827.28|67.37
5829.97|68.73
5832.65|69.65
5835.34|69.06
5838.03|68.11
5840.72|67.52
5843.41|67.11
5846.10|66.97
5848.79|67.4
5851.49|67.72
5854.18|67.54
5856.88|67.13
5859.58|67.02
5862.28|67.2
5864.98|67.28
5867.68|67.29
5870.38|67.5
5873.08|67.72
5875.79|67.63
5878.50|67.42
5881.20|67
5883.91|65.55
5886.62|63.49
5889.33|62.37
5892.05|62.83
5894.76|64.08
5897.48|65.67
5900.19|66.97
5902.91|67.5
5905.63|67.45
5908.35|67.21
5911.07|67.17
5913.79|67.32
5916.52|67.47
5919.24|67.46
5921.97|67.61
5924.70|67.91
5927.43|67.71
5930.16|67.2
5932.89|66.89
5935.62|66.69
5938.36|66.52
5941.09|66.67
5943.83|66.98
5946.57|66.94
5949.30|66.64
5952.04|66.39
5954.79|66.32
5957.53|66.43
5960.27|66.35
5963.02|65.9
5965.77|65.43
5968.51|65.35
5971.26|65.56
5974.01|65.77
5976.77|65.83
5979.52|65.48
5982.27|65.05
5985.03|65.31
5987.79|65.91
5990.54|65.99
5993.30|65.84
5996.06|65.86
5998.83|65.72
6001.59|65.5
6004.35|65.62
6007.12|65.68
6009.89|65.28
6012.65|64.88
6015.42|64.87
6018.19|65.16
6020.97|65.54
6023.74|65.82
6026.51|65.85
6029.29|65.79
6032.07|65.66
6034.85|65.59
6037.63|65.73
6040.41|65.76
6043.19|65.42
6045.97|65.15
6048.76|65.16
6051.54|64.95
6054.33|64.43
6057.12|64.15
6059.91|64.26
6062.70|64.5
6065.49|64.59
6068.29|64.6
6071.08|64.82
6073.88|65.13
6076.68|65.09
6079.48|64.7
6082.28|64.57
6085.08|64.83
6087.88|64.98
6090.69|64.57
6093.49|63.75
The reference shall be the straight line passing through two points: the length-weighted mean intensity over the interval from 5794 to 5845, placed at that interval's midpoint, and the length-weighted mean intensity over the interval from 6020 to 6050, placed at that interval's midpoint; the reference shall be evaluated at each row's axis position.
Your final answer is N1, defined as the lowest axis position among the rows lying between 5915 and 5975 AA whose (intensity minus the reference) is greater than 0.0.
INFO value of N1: 5916.52 AA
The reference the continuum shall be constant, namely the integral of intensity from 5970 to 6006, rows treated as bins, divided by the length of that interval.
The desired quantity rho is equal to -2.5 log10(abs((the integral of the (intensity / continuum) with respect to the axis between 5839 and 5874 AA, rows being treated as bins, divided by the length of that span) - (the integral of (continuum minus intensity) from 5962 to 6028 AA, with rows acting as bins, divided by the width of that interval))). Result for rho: 0.08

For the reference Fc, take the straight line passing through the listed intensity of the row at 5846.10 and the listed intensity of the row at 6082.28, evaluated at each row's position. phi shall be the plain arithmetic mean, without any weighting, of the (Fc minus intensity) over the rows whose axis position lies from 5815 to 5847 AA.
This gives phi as -0.9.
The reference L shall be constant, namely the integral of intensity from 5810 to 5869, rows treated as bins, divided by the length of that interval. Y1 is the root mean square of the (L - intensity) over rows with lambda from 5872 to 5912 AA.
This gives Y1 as 2.5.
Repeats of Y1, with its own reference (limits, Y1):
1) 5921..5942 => 0.7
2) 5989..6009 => 1.9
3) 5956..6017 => 2.1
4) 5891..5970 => 1.5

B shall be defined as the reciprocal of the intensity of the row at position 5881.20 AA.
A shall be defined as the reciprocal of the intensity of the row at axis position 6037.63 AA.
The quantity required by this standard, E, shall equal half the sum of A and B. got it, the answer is 0.0151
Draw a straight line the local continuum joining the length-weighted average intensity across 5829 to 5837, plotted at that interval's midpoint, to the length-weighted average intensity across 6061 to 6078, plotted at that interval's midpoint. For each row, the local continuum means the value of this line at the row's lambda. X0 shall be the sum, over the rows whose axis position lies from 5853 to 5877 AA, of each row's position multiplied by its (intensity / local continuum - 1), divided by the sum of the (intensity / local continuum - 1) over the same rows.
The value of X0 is 5863.4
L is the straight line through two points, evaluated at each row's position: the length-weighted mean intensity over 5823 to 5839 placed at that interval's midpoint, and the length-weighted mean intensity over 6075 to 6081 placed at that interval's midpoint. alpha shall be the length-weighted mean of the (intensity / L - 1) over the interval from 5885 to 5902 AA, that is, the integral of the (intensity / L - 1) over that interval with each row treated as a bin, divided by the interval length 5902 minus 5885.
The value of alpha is -0.047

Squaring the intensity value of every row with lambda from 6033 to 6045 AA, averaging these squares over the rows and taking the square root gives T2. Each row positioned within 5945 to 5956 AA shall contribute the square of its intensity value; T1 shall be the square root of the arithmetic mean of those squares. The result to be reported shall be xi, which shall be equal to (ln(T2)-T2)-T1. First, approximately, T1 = 66.6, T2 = 65.6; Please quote -128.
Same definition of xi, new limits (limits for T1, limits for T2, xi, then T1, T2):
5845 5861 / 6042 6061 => -128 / 67.3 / 64.8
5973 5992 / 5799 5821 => -128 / 65.6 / 66.3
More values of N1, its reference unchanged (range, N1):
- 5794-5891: 5816.56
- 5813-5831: 5816.56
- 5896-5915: 5900.19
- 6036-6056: 6037.63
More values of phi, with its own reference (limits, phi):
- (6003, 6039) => -0.3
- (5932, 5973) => -0.4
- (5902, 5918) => -1.0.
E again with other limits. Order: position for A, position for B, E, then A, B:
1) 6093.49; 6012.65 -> 0.0155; 0.0157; 0.0154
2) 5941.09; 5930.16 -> 0.0149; 0.0150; 0.0149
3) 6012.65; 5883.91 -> 0.0153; 0.0154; 0.0153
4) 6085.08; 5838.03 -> 0.0151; 0.0154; 0.0147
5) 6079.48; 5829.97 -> 0.0150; 0.0155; 0.0145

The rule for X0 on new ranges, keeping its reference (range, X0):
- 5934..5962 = 5947.7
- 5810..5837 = 5818.0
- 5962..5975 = 5968.3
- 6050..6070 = 6059.0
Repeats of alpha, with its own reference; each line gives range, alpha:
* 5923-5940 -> 0.003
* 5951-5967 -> -0.007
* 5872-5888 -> -0.019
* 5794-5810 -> -0.045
